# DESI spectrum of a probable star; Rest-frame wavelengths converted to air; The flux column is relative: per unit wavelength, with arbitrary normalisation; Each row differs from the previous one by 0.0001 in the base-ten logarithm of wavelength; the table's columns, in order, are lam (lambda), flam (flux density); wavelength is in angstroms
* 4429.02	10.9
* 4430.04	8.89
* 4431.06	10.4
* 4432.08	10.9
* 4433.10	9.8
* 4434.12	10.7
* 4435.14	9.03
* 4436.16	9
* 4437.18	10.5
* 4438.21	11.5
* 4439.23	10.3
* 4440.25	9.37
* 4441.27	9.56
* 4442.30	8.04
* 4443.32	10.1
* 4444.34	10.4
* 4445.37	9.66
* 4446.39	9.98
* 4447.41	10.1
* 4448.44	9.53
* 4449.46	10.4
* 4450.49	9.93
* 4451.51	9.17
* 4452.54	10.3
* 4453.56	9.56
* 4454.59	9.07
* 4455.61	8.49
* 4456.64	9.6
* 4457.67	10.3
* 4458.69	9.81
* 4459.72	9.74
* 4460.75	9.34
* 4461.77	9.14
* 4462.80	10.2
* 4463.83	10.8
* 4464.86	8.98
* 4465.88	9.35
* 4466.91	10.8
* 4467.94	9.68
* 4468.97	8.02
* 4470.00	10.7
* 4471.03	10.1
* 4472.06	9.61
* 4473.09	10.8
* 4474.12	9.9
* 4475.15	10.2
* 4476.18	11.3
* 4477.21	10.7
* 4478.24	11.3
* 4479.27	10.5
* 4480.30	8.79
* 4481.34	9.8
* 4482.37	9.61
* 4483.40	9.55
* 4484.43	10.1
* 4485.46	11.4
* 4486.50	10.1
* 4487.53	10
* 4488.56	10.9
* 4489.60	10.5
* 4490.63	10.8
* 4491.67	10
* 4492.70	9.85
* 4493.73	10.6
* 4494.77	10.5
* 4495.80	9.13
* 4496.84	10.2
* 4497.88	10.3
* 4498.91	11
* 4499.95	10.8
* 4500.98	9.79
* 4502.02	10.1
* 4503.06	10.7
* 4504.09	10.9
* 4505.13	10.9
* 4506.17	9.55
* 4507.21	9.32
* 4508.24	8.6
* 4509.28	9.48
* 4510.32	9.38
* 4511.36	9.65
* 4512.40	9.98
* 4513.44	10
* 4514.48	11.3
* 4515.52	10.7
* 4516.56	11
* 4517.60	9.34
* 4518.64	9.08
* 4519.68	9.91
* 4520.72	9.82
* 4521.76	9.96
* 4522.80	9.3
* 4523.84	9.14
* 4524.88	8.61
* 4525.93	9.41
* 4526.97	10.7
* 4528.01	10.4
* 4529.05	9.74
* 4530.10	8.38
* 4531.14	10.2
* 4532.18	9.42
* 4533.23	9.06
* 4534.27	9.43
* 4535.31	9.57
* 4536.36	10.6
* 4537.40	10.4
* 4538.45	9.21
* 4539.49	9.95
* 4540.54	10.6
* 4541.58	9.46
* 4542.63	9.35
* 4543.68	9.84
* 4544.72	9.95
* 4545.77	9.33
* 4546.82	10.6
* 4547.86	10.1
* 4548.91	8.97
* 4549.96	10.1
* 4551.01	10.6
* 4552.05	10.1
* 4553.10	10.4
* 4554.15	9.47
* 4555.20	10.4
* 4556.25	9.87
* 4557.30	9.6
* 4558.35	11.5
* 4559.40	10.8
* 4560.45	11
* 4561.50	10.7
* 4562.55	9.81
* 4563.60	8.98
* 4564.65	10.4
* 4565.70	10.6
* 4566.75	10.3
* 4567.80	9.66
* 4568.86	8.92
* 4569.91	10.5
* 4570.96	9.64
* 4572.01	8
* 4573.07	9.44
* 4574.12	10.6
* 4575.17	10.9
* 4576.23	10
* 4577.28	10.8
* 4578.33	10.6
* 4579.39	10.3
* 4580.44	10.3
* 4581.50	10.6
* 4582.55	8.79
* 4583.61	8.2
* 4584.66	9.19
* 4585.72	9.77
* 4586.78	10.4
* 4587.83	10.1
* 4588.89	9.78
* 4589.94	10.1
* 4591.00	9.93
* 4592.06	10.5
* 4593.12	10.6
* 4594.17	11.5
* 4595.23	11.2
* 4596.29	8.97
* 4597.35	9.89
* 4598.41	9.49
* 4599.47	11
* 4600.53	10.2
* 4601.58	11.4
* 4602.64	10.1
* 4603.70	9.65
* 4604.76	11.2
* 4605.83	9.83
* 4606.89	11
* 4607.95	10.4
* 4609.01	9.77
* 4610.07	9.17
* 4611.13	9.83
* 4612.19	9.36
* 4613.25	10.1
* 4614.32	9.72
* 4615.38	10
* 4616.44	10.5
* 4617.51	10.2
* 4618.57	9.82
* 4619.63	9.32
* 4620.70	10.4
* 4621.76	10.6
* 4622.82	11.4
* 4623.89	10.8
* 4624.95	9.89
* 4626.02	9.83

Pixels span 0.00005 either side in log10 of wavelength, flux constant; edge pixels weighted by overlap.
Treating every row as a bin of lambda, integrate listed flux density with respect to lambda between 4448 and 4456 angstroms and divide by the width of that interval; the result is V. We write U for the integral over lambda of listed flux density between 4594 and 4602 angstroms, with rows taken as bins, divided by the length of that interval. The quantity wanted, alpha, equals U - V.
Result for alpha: 0.8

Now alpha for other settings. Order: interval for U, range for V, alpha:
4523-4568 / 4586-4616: -0.3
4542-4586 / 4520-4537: 0.4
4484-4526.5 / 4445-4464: 0.3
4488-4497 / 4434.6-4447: 0.5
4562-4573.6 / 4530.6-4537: -0.1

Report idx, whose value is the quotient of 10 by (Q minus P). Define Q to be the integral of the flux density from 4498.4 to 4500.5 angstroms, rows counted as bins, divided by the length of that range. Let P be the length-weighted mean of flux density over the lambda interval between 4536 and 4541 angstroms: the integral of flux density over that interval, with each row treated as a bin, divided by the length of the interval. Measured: 13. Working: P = 10.1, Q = 10.9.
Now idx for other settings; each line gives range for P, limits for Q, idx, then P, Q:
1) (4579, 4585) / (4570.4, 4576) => 60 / 9.6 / 9.7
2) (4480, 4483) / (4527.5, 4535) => 115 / 9.4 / 9.5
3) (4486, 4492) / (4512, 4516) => 91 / 10.4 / 10.5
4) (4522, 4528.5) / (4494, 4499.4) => 16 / 9.6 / 10.2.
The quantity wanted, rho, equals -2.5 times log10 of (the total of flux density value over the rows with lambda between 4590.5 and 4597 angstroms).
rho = -4.5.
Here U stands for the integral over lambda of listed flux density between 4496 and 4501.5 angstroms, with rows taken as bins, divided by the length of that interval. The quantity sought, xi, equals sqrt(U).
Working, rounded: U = 10.3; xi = 3.22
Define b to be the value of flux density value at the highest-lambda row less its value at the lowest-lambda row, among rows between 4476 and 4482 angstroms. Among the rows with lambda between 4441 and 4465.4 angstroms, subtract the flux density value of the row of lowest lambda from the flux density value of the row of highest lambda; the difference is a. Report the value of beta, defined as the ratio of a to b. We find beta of 0.4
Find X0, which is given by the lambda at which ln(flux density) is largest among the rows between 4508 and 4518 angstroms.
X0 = 4514.48 angstroms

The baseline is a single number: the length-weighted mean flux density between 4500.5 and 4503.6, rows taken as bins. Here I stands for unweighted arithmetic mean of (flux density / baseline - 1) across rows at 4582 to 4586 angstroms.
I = -0.12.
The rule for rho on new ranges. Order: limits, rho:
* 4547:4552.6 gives -4.2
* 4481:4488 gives -4.6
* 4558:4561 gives -3.8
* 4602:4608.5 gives -4.5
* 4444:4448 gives -4.0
